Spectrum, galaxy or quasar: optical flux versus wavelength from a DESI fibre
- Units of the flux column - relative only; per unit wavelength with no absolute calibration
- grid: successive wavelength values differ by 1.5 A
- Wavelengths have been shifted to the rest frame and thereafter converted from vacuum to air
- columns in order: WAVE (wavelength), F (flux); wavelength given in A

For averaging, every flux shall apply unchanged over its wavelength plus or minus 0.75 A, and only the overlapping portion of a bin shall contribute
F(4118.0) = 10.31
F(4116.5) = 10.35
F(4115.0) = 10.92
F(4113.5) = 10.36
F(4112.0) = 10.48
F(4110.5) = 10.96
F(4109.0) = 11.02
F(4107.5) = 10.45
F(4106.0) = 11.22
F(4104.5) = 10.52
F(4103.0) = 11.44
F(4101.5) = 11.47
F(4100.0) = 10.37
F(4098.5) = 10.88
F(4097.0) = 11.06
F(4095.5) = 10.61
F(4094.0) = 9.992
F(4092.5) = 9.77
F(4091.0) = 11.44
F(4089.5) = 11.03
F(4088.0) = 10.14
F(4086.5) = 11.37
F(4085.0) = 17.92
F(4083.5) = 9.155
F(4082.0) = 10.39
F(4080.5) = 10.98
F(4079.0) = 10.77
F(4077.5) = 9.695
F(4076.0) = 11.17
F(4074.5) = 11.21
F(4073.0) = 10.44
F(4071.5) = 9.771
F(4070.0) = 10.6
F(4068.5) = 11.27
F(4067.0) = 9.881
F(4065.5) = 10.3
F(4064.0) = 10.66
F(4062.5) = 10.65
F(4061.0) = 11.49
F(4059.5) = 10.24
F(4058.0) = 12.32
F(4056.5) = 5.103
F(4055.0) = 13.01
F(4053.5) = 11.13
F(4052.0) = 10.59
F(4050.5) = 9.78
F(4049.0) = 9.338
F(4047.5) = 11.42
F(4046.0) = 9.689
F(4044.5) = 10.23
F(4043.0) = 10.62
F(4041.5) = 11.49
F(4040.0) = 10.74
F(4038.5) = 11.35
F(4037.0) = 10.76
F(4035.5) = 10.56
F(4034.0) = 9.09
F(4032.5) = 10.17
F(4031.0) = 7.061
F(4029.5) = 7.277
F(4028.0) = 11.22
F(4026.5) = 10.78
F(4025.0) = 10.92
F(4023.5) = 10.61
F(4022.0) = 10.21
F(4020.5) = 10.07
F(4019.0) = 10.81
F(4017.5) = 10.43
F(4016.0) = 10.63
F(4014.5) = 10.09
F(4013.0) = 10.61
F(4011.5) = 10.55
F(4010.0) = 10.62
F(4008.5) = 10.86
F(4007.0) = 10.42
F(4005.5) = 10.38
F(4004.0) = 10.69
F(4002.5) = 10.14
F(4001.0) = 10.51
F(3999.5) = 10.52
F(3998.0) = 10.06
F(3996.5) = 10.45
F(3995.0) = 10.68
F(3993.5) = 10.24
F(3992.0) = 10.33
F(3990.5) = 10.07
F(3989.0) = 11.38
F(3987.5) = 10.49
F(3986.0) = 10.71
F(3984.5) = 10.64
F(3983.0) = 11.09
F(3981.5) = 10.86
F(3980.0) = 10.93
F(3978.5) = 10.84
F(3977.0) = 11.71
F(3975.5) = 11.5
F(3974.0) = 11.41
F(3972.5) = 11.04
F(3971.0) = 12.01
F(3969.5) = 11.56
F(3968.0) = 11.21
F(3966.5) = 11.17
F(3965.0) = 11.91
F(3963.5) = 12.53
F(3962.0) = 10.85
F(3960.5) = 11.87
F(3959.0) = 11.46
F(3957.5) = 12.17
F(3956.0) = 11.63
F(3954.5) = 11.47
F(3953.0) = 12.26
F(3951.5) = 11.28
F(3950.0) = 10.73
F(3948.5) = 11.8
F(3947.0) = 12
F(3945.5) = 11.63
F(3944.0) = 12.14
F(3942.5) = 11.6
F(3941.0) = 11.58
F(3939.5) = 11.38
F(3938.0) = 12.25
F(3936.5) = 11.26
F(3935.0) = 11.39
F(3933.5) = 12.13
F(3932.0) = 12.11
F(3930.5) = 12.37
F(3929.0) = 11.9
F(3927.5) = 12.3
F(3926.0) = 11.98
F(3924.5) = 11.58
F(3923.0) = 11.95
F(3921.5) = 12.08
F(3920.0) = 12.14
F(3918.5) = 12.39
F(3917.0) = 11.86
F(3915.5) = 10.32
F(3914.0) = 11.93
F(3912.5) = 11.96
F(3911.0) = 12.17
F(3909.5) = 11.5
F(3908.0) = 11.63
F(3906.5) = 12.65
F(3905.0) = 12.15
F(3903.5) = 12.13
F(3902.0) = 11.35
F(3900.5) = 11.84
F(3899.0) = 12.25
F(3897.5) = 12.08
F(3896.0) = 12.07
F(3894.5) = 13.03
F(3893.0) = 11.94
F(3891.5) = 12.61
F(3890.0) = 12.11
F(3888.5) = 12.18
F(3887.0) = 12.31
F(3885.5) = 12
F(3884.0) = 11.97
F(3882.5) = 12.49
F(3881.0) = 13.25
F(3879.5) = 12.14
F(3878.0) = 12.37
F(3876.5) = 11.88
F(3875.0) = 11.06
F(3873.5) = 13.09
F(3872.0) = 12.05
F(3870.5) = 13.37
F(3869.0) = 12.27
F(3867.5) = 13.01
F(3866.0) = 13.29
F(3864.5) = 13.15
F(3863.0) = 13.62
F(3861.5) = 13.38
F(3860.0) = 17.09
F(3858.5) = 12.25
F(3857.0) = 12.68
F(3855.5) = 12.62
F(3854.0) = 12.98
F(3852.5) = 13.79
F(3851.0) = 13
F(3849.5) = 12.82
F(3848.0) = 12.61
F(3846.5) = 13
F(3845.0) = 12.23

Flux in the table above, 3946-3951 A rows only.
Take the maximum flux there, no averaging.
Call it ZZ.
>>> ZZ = 12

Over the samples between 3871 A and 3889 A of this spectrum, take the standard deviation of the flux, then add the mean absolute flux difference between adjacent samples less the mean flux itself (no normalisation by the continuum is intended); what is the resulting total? -11.0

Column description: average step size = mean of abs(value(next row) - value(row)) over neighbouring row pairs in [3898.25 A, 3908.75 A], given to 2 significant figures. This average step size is 0.54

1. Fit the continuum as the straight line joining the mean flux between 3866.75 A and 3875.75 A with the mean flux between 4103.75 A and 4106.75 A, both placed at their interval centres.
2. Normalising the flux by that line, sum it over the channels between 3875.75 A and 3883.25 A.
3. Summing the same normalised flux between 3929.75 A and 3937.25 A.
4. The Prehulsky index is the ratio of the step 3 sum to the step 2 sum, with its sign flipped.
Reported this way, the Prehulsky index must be -0.98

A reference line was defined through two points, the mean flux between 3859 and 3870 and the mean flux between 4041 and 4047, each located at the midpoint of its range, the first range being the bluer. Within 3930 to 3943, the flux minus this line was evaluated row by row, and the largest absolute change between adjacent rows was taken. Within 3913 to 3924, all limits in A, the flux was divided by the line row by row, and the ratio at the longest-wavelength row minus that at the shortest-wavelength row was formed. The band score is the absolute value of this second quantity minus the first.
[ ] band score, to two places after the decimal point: 1.00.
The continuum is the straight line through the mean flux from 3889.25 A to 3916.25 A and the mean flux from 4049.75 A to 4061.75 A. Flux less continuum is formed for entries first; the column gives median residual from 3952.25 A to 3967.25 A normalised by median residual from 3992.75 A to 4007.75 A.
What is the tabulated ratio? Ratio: -0.6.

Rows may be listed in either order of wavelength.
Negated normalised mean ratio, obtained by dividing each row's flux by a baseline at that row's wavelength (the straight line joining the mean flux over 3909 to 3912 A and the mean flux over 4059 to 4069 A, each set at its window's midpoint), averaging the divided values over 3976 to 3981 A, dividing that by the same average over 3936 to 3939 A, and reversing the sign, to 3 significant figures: -0.976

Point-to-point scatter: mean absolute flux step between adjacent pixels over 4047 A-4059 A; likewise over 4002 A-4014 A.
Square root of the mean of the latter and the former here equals 1.3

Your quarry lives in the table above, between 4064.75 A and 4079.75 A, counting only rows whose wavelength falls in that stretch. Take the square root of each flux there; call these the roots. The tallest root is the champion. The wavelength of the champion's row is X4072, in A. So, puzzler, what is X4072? 4068.5 A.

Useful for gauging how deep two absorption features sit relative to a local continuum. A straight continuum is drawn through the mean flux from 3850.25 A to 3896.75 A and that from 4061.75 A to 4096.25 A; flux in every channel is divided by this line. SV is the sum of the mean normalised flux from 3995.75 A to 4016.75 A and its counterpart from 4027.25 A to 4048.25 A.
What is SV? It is 1.81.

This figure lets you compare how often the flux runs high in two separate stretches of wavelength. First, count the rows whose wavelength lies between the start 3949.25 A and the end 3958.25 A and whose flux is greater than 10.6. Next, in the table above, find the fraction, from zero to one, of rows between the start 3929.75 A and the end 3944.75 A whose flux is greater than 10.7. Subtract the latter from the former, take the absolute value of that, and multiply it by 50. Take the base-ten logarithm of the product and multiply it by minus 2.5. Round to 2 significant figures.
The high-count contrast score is -6.0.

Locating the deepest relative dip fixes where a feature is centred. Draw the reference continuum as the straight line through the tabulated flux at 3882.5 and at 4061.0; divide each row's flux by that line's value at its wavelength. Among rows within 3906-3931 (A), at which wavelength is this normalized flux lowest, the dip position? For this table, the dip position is 3915.5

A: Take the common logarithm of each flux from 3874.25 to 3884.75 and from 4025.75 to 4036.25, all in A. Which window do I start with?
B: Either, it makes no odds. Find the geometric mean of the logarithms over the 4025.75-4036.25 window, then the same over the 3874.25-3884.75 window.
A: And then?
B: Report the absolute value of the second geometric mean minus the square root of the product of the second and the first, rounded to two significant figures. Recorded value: 0.061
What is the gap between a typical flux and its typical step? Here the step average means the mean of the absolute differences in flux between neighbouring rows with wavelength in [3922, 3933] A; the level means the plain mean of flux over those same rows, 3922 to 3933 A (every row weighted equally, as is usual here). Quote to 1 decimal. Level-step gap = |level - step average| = 11.7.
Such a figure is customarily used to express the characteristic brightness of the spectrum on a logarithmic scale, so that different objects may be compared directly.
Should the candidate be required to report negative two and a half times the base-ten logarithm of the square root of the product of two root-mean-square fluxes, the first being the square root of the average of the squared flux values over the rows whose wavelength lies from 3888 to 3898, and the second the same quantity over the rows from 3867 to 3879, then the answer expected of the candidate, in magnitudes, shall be -2.73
